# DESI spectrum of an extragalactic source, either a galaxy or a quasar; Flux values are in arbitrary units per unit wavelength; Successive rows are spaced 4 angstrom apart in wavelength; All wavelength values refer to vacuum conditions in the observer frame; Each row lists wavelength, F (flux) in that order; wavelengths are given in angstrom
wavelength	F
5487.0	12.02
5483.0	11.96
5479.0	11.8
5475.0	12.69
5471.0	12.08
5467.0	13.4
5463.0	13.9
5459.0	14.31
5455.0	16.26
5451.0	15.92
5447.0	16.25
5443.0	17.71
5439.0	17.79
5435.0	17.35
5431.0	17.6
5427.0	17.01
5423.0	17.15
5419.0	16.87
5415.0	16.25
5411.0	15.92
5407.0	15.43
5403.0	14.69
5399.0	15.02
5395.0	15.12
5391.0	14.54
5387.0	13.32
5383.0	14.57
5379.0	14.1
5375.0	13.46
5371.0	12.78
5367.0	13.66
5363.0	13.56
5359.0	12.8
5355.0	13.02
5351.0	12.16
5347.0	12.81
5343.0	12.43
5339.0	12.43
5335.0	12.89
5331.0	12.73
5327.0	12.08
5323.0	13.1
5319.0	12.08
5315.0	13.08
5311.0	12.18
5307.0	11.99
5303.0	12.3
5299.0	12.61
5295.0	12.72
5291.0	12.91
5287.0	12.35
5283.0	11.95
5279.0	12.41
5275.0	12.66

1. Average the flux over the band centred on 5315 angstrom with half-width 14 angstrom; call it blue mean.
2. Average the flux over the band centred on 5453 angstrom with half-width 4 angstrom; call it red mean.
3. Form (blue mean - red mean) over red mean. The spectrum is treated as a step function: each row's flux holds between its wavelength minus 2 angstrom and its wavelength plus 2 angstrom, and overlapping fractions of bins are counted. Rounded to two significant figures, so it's -0.23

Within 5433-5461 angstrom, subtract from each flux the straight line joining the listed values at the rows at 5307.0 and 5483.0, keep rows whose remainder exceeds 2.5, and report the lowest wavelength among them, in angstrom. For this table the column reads 5435.0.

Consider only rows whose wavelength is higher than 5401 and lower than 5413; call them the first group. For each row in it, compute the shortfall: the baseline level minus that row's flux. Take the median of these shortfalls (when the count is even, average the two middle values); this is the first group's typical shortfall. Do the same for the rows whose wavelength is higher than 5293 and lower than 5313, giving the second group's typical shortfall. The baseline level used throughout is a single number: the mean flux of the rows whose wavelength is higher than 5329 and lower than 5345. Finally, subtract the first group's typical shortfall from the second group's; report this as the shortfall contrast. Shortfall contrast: 3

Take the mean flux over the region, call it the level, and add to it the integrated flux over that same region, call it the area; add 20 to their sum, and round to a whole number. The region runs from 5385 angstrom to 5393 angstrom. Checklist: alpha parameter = 145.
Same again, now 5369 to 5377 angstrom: 138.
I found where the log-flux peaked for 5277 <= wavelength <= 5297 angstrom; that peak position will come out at 5291.0 angstrom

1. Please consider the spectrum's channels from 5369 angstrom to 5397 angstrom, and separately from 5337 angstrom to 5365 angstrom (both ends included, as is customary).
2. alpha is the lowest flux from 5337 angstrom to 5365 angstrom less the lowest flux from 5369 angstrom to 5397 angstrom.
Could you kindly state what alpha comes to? -0.6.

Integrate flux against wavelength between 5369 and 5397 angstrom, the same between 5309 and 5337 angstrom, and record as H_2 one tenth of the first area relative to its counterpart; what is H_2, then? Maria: 0.111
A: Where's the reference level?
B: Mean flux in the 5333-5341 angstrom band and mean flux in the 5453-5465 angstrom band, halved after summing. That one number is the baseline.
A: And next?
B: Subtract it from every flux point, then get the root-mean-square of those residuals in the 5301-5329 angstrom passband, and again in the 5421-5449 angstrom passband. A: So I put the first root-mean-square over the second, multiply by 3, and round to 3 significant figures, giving 1.19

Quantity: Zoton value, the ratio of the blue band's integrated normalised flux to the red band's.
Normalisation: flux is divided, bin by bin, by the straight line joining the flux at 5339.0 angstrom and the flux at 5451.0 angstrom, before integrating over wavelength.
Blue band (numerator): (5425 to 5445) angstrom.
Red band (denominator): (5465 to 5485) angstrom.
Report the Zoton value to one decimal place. 1.5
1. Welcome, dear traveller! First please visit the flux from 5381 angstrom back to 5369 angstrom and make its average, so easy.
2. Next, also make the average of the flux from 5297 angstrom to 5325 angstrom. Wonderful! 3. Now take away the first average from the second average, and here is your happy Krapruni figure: -1.0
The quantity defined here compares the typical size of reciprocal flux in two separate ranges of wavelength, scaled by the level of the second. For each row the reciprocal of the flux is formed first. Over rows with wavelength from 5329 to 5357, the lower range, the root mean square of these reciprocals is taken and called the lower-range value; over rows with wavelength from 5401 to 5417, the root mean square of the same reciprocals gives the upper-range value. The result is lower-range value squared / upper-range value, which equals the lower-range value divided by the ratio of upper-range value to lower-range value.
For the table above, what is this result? 0.10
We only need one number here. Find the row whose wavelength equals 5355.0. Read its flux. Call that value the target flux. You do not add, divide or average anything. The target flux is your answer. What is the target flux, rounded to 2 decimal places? 13.02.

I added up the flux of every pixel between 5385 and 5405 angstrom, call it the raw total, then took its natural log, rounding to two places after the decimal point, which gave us 4.29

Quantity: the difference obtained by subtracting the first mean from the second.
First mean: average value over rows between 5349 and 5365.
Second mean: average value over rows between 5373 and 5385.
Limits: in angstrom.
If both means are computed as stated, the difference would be 1.2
